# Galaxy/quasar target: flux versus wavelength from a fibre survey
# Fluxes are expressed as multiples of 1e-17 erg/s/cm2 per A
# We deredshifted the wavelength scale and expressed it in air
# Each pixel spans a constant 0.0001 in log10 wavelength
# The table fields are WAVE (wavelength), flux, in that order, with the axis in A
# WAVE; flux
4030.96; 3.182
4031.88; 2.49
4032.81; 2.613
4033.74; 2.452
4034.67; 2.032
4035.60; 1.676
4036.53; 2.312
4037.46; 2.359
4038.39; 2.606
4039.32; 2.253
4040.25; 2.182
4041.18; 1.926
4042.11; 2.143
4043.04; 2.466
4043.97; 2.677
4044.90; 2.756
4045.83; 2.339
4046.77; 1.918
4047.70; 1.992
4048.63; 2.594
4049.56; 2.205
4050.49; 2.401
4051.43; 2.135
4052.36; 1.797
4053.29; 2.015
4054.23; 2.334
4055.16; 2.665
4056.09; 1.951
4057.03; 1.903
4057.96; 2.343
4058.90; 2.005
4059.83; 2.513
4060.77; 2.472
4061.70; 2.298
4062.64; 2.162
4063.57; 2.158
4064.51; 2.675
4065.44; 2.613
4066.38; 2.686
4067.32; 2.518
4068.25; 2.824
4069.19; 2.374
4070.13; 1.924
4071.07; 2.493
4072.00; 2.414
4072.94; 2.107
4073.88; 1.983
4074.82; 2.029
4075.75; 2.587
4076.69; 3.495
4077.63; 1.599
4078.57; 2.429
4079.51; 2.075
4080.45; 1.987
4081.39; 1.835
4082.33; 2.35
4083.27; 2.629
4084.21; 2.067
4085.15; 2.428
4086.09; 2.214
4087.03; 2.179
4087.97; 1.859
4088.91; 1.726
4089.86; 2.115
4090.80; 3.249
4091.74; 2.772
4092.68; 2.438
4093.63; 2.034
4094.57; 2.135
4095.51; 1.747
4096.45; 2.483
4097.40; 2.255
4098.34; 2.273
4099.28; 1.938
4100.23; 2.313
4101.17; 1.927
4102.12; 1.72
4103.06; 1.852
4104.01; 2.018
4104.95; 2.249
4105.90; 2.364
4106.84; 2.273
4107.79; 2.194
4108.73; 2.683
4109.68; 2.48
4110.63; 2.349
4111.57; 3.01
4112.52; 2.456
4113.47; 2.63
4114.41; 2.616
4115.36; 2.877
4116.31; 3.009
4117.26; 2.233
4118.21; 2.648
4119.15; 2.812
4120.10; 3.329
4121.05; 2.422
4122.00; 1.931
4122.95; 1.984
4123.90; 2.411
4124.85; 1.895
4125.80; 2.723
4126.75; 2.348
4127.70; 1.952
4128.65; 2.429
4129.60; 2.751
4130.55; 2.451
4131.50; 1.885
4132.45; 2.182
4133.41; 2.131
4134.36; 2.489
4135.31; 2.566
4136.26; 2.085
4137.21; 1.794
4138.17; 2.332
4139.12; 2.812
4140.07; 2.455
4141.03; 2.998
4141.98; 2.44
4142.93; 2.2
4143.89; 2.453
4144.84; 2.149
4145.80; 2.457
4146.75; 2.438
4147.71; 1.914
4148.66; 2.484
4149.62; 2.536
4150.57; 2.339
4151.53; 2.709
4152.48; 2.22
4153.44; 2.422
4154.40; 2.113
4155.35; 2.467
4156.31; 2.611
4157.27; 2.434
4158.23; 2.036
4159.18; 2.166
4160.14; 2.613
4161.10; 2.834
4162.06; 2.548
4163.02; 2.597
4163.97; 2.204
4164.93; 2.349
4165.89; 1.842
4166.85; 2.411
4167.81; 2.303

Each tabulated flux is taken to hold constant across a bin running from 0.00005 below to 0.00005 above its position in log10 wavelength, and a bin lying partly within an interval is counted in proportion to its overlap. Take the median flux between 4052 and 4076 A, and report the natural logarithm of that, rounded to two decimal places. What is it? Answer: 0.85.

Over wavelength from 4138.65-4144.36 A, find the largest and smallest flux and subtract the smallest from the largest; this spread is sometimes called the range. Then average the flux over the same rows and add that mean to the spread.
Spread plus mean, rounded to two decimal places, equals 3.36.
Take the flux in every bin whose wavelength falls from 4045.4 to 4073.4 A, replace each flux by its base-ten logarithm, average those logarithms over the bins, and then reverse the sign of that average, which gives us -0.36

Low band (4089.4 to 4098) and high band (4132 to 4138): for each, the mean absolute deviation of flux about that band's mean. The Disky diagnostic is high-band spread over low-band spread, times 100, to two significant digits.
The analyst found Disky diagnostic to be 64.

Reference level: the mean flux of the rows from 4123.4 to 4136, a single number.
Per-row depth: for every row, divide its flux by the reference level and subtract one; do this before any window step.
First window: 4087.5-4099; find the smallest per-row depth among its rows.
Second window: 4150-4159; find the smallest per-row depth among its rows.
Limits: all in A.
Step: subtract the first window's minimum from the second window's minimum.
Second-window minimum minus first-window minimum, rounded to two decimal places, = 0.13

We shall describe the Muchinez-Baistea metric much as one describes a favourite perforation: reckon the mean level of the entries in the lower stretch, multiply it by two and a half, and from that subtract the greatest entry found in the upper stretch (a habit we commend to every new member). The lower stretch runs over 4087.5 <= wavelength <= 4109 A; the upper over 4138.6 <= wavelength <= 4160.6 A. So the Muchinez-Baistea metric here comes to 2.5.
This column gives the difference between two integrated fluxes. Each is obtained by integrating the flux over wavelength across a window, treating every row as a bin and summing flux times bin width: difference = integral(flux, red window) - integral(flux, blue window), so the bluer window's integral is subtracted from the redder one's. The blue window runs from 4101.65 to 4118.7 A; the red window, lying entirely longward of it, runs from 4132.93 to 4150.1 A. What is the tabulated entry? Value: -0.6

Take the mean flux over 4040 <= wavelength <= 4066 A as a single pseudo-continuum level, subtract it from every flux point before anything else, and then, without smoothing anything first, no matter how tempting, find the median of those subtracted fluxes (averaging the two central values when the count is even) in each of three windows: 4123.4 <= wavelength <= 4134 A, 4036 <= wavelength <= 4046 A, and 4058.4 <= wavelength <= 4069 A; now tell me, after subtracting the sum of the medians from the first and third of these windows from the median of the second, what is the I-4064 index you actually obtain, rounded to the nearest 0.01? -0.25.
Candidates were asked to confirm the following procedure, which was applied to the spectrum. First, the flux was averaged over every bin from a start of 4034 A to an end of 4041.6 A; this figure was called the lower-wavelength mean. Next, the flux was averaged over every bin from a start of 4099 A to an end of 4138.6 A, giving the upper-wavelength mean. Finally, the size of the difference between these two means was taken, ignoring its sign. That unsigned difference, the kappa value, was 0.18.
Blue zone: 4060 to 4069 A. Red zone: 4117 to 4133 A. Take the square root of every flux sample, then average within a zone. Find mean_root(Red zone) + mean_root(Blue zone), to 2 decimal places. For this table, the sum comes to 3.11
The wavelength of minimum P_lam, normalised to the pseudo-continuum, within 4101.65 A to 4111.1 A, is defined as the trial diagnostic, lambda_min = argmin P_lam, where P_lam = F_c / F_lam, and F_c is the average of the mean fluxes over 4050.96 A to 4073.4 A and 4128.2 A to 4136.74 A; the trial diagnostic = 4108.73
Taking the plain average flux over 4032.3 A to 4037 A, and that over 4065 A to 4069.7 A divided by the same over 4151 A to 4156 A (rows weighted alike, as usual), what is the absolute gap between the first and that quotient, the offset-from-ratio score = 1.13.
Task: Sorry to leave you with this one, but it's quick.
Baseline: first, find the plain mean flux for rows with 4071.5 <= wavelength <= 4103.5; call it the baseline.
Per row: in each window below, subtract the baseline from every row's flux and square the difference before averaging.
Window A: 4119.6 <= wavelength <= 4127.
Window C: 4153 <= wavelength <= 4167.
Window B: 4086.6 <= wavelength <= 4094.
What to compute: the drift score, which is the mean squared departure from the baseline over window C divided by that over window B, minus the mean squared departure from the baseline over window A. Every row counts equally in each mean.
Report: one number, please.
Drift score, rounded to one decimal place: 0.2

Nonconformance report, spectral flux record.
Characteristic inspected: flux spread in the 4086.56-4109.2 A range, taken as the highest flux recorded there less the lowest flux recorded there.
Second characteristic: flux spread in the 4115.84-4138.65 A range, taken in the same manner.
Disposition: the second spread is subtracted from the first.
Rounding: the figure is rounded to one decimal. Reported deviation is 0.0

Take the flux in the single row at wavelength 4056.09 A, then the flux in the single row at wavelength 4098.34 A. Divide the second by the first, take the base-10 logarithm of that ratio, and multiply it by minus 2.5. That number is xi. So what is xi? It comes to -0.17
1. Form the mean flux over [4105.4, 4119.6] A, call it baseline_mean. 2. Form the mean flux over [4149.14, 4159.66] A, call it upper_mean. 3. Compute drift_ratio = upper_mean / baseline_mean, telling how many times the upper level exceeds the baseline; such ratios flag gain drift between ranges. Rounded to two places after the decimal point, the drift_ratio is 0.92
